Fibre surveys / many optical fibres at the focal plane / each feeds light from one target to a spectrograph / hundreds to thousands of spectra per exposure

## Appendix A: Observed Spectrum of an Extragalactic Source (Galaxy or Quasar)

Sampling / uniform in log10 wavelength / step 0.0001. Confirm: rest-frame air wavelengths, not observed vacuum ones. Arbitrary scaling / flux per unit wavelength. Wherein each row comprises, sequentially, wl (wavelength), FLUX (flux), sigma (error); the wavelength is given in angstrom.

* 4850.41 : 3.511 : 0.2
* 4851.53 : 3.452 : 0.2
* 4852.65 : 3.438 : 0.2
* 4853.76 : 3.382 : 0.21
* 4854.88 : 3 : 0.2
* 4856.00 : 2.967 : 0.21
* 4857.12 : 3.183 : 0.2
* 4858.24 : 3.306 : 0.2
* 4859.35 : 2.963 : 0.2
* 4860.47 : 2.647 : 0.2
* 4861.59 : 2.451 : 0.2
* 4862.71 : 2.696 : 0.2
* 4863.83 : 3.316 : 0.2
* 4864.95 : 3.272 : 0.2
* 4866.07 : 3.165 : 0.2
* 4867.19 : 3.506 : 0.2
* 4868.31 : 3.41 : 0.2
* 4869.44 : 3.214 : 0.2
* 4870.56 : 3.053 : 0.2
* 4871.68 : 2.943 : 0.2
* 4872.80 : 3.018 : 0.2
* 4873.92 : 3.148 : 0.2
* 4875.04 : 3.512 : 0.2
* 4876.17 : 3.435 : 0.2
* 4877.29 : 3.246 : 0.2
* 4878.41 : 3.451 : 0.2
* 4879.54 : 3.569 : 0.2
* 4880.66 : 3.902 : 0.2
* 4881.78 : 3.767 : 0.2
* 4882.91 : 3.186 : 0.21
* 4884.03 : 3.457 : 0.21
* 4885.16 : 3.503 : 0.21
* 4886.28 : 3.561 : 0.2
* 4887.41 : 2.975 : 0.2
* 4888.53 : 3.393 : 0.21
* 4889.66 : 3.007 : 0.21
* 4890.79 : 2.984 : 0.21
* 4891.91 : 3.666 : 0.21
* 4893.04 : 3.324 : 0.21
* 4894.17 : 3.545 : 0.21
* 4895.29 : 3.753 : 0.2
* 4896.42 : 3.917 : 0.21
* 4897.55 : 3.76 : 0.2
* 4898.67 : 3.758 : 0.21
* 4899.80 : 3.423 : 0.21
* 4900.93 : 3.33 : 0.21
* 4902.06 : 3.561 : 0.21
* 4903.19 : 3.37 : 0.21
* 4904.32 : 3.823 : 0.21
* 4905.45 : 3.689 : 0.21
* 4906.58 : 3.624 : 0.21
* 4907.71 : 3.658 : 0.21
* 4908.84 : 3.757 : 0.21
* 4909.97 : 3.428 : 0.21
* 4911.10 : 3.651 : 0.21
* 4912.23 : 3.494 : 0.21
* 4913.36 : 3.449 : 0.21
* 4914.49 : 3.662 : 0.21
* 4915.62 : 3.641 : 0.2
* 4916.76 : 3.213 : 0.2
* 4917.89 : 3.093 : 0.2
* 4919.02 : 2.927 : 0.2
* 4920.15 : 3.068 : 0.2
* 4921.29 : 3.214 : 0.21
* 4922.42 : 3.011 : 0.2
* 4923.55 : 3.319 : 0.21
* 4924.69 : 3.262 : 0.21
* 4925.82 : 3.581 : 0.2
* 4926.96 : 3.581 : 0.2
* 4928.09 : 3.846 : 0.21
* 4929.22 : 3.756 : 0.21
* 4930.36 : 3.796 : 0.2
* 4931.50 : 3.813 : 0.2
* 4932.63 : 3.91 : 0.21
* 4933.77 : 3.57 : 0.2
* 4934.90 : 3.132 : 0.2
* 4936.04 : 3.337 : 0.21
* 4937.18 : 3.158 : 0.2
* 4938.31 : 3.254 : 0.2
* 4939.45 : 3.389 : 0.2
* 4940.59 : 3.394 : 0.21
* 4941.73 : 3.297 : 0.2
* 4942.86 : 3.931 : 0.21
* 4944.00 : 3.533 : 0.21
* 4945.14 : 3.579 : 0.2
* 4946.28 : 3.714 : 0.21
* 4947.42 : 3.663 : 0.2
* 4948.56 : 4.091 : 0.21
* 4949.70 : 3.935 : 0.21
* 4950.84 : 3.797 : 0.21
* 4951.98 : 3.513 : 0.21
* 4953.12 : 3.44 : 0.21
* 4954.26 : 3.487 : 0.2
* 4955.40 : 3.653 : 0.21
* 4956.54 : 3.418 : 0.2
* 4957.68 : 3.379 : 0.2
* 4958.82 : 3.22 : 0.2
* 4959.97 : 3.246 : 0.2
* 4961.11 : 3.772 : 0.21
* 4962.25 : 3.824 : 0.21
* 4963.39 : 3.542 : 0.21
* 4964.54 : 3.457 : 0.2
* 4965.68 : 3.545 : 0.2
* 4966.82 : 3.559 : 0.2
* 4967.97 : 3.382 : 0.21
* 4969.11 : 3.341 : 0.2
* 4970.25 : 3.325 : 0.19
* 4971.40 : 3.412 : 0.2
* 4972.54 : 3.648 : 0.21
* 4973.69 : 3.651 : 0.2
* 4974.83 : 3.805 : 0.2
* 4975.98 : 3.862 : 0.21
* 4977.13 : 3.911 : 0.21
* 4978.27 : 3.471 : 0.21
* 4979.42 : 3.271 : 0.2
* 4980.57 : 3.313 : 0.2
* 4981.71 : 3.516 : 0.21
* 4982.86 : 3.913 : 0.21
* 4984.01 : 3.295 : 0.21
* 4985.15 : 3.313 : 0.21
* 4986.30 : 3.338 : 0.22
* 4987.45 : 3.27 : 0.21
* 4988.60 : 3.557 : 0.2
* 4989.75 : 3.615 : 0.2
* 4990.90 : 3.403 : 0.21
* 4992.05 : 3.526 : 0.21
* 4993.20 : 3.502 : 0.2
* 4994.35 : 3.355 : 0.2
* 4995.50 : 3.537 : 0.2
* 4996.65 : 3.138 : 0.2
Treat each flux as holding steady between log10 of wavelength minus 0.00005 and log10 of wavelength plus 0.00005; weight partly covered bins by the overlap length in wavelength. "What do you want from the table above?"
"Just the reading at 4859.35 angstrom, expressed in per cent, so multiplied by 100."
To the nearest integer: 296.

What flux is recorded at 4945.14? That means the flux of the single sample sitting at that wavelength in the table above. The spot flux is 3.579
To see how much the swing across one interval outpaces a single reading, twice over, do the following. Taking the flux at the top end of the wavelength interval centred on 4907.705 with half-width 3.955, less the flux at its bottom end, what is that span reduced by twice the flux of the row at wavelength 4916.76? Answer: -6.6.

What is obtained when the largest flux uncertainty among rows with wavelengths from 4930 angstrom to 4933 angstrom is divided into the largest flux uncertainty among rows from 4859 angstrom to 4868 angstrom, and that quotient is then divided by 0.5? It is 1.90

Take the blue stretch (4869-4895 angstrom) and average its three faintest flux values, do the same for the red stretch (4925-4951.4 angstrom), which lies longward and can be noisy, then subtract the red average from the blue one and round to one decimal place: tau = -0.2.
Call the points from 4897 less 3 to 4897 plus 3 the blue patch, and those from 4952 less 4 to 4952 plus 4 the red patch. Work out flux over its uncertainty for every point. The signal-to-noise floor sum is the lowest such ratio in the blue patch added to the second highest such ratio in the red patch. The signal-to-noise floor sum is 35.0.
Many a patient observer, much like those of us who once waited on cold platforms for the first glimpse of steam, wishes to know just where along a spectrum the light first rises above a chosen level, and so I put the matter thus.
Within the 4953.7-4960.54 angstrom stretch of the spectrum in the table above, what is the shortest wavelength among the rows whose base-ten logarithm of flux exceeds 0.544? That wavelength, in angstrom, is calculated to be 4955.40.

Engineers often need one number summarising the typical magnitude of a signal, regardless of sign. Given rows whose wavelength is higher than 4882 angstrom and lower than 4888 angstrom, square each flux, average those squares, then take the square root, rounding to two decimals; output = 3.34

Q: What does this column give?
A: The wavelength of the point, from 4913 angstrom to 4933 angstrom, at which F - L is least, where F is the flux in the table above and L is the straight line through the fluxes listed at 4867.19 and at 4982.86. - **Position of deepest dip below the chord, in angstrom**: 4919.02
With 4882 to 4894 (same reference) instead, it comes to 4890.79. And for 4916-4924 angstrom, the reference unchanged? 4919.02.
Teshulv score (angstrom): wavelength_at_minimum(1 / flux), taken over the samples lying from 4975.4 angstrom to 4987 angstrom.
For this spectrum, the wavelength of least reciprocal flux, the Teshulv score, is 4982.86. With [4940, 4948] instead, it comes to 4942.86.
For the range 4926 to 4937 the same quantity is 4932.63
